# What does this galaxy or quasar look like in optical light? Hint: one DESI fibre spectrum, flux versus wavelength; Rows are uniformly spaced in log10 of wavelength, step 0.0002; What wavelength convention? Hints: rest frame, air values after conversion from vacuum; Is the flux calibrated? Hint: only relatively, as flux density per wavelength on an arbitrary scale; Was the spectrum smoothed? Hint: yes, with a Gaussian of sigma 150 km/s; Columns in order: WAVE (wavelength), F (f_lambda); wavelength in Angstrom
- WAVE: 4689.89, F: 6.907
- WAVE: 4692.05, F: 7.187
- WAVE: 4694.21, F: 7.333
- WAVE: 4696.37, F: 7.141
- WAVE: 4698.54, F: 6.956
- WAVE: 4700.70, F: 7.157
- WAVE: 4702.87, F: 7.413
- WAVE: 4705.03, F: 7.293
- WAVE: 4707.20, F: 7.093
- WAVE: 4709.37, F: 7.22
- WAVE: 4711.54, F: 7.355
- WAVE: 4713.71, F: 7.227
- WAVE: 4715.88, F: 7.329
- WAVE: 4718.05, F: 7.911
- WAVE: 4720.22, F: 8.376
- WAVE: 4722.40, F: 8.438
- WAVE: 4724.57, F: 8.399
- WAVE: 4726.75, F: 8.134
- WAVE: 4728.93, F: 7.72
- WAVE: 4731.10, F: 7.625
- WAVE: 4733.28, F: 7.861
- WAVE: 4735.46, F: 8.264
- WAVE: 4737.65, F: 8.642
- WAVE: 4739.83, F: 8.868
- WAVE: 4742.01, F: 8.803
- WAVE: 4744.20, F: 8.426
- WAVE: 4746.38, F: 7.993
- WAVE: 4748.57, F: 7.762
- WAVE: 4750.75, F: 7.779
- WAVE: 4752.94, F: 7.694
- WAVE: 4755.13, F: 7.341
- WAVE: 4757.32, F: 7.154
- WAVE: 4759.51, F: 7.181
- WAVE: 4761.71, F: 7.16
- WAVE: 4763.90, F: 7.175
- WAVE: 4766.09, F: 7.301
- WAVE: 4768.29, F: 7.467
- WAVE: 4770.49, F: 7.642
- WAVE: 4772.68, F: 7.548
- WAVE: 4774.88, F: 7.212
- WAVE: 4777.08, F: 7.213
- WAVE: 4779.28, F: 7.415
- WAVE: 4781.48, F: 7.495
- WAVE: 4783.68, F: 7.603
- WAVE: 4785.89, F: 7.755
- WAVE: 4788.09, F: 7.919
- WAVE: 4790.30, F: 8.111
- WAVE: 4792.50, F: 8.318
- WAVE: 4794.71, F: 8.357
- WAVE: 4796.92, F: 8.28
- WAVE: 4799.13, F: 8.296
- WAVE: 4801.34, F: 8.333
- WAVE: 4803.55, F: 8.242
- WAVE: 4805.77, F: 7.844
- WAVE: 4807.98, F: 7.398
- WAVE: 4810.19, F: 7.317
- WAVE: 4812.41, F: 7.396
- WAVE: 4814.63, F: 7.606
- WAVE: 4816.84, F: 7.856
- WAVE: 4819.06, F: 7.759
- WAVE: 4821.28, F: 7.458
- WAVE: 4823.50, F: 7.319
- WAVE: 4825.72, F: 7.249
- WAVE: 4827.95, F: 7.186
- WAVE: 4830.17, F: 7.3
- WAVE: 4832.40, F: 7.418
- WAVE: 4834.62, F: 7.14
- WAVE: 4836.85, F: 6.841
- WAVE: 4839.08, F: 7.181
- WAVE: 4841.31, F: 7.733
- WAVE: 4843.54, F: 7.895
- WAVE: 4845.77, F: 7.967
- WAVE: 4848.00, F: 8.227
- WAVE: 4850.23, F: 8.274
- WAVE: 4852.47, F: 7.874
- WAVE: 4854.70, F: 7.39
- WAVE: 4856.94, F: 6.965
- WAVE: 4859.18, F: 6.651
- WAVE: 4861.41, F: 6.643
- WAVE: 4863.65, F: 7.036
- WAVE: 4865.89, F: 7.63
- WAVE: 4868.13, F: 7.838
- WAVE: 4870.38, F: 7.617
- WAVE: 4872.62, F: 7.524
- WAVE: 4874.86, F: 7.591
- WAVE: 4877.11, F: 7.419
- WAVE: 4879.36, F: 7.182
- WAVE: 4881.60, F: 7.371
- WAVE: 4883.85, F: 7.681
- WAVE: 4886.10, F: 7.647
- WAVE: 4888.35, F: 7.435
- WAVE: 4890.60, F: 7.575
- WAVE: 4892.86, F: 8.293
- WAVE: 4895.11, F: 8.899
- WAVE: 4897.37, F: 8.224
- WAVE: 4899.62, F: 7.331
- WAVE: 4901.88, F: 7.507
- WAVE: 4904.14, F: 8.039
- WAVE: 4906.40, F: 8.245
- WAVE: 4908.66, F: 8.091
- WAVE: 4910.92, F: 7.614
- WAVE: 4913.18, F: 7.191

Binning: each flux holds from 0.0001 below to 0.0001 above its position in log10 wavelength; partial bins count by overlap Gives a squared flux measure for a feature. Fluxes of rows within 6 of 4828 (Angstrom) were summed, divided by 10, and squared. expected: 13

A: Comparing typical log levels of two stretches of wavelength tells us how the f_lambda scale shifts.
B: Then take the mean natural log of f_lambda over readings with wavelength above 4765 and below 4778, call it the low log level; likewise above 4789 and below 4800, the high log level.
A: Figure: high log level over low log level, 1.06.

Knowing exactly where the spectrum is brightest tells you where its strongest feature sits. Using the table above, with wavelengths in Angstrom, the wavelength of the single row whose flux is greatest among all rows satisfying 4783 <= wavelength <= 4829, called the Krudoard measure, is 4794.71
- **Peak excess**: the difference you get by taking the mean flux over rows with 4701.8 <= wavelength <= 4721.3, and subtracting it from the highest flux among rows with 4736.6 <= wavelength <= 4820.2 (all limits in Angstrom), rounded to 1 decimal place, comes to 1.4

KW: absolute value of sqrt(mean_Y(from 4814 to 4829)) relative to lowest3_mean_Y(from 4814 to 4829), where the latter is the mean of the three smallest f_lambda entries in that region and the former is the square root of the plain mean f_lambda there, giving 0.377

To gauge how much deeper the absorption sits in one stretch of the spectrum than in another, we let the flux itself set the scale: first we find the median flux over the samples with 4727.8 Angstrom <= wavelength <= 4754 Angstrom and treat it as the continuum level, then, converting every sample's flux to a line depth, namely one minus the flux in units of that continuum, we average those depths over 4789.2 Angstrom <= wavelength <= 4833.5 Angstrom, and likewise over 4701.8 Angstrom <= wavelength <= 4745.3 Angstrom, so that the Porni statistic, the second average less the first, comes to -0.021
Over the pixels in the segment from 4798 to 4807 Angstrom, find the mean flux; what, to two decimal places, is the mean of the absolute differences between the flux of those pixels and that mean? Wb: 0.17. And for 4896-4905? 0.36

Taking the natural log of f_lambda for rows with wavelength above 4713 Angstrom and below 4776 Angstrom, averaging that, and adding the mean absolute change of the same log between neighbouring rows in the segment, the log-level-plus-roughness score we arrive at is 2.080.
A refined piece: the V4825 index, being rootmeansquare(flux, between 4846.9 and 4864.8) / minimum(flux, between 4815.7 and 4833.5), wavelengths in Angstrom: 1.031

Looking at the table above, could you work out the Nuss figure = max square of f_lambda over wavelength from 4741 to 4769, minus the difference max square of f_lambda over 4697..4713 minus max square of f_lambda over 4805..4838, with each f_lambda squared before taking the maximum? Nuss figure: 84.3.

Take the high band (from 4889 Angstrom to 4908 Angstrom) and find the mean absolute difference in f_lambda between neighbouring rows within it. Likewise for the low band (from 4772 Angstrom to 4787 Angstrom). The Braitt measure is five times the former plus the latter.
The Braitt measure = 2.9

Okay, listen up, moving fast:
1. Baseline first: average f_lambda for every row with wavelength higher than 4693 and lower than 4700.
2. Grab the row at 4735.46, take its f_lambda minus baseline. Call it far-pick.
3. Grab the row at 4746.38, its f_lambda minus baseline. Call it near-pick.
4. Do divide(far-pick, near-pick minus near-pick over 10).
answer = 1.5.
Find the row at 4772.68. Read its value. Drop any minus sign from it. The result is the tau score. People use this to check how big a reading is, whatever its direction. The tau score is 7.55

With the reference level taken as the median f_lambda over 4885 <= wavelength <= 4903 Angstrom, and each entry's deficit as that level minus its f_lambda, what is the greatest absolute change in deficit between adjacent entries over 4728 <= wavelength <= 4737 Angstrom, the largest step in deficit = 0.40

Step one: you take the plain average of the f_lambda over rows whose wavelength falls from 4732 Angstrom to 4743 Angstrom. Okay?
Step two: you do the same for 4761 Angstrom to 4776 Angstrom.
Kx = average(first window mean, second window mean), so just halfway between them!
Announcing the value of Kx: 7.9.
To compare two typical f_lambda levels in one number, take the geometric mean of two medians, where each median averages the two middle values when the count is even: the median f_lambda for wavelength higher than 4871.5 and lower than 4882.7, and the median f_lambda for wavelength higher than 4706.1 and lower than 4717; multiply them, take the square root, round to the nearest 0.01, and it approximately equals 7.32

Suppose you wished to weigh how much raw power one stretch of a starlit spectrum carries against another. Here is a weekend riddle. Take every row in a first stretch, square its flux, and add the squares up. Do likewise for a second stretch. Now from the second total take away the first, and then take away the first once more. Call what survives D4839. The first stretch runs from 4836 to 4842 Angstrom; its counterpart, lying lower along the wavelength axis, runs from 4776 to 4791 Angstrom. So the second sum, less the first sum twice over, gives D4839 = 93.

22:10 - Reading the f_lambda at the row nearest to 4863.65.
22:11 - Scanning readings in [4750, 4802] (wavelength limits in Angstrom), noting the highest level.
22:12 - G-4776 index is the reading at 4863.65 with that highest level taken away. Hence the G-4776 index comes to -1.32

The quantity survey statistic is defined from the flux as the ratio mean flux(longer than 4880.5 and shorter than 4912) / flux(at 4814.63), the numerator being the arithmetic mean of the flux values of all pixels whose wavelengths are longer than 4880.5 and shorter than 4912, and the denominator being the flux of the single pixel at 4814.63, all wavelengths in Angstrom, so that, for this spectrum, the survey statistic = 1.03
